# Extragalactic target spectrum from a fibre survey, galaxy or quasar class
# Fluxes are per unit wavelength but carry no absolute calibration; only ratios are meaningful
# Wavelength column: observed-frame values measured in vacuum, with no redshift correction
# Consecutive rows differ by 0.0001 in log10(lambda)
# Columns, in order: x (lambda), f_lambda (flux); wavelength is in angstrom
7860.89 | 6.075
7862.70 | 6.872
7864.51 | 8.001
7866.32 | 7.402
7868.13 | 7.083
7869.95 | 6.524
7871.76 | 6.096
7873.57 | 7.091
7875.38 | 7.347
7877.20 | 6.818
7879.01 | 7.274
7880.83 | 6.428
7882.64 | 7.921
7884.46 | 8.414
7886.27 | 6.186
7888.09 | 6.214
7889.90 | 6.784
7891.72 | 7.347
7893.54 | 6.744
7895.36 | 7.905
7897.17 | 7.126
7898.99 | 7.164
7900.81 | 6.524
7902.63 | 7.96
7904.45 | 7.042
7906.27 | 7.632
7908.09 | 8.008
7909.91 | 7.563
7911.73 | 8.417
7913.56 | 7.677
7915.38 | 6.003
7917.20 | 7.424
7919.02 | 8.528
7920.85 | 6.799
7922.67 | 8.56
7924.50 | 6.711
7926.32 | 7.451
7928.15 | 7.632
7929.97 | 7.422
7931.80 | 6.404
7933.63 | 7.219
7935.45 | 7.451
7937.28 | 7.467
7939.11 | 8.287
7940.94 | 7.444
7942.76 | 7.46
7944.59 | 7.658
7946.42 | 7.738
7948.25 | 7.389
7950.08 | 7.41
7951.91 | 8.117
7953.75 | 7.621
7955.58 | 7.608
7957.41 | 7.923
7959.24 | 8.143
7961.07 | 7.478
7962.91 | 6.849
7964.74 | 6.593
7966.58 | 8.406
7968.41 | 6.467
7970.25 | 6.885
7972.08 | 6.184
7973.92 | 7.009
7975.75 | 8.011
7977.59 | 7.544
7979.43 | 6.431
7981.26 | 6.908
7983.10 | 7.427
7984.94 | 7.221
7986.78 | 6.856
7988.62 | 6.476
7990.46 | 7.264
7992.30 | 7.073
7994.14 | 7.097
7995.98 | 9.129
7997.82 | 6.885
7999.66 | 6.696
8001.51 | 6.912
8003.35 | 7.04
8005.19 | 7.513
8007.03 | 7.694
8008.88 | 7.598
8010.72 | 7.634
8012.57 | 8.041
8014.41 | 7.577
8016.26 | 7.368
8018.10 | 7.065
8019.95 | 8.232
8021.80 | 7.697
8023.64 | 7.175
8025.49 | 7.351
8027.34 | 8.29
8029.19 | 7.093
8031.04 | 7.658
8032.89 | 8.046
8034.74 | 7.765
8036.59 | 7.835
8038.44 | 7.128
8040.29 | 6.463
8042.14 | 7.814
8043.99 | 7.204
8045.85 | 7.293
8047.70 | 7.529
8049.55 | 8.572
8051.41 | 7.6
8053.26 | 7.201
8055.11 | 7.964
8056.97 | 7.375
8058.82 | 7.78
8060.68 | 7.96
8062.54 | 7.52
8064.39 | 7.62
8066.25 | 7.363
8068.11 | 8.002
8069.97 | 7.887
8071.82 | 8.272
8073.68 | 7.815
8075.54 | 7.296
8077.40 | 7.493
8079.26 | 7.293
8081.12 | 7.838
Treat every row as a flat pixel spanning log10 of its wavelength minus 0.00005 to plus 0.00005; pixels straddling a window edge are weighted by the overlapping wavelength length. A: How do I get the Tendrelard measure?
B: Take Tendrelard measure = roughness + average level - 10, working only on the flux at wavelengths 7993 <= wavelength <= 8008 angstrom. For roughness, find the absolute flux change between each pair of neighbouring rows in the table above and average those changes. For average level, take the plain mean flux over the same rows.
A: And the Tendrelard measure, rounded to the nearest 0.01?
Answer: -1.85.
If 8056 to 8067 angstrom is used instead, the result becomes -2.12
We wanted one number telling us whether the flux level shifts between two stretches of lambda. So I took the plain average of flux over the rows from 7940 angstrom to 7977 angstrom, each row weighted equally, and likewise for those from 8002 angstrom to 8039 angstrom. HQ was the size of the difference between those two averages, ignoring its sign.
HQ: 0.17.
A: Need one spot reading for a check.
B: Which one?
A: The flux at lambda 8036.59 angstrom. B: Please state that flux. 7.835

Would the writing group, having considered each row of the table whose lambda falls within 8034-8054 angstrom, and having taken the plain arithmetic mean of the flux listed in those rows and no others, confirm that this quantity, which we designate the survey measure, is 7.49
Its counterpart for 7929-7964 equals 7.53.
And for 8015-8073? 7.62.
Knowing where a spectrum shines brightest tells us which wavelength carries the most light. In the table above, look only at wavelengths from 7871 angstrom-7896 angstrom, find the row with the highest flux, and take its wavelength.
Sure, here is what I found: 7884.46 angstrom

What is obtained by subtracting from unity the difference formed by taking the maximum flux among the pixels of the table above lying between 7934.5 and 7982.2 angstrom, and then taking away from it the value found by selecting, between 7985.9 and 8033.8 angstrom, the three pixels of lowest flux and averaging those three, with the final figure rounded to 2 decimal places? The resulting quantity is -0.73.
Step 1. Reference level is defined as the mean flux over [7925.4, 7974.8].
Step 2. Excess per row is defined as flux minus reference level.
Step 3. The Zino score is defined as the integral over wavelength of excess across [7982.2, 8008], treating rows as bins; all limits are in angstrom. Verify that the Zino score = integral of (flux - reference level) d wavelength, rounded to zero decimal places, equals -4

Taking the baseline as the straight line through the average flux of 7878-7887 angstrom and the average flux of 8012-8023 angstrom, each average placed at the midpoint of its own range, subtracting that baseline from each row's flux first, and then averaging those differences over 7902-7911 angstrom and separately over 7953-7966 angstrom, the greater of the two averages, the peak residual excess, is 0.32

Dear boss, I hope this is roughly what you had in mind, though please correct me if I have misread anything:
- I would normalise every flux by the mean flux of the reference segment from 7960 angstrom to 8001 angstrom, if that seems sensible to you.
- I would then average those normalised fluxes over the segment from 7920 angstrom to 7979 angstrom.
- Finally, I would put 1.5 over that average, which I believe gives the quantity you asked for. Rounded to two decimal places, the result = 1.44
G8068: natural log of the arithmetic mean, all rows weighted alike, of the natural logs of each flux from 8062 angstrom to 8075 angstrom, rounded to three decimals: 0.718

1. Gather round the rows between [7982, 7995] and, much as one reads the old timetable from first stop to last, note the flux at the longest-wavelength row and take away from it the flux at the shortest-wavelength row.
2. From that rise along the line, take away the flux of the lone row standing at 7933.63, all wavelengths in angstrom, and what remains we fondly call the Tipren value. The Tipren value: -7.5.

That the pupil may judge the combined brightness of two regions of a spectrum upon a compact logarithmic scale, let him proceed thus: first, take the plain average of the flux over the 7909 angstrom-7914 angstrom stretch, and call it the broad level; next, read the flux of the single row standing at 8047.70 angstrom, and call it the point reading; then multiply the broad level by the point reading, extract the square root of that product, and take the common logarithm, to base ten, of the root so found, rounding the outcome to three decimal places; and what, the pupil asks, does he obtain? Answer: 0.887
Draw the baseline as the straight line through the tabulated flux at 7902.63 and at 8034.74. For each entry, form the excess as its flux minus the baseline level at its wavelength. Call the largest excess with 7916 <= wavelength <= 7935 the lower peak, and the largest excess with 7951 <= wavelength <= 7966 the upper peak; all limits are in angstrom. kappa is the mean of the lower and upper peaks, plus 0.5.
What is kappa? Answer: 0.95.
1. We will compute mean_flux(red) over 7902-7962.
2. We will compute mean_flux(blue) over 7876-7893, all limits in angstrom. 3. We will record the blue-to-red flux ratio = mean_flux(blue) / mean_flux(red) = 0.931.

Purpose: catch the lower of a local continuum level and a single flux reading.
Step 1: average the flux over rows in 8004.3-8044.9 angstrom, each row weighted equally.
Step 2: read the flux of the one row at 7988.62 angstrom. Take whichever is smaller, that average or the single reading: 6.48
